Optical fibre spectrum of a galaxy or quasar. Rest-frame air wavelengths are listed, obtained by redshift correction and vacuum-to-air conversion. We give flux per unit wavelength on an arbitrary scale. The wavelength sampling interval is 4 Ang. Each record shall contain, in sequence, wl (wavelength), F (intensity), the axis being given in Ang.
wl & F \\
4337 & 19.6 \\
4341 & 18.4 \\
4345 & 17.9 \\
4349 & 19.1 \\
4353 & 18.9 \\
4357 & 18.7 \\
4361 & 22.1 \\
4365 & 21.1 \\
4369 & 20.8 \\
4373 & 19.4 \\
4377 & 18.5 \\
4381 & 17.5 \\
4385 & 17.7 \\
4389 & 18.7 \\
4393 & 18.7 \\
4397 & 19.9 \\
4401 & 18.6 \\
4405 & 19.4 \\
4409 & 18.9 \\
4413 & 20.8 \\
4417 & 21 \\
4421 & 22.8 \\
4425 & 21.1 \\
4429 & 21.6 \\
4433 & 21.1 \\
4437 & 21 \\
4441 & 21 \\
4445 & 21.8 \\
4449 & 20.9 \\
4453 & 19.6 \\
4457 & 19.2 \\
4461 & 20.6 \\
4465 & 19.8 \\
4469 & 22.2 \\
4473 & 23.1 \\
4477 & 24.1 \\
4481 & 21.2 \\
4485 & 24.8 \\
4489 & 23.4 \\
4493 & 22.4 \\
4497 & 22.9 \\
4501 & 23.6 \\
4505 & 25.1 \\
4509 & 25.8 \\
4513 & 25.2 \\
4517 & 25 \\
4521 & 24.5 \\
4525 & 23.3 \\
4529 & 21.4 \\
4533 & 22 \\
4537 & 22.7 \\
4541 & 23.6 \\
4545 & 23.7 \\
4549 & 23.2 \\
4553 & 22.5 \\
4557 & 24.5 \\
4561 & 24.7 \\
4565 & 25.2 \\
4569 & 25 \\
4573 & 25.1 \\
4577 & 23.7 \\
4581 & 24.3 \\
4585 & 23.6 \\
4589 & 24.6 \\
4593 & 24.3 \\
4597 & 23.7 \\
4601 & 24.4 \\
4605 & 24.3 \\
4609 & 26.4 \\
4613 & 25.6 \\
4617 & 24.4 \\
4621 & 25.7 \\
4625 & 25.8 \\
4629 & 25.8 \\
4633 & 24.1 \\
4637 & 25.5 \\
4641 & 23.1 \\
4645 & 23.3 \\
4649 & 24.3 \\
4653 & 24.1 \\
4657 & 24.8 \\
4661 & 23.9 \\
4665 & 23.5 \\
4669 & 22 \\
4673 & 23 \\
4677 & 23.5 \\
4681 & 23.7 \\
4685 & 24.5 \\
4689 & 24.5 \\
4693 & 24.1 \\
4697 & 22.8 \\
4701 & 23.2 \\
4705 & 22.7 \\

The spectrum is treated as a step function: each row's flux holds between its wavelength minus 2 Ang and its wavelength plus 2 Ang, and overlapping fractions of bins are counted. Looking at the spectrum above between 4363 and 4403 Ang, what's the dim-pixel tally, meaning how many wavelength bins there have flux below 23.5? 10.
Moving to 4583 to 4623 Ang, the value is 0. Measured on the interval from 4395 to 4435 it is 10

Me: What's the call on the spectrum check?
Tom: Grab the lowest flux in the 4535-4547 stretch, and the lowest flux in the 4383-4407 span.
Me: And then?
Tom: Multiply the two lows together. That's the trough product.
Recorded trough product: 402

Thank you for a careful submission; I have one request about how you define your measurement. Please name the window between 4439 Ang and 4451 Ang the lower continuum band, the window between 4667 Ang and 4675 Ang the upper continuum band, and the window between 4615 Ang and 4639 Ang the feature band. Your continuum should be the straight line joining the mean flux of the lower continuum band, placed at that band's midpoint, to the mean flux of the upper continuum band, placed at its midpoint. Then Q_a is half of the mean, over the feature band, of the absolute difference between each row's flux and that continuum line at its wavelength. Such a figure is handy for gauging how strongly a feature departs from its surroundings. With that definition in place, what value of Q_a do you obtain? 1.5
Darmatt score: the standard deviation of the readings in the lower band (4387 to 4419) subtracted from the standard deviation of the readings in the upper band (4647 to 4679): -0.1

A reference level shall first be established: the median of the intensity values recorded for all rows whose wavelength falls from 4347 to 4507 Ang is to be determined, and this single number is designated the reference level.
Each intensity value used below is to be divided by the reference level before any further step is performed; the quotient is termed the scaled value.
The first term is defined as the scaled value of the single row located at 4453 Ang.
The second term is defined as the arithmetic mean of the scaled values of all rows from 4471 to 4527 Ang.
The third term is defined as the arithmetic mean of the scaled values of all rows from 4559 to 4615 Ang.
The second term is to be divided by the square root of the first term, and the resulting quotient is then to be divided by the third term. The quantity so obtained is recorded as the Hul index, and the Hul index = 1.00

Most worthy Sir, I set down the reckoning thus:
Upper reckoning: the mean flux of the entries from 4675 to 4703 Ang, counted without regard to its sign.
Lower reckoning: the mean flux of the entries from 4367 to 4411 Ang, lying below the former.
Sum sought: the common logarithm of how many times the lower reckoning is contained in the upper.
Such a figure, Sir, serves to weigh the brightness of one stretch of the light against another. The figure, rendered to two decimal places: 0.10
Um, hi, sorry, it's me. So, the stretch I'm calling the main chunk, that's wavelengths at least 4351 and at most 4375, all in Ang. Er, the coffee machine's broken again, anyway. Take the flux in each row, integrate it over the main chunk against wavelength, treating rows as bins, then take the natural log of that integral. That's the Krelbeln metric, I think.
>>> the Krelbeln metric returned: 6.18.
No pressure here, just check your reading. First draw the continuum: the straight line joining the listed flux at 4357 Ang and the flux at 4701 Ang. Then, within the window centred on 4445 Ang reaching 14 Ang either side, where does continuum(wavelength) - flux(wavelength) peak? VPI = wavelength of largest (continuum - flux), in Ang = 4457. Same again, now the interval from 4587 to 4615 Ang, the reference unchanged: 4597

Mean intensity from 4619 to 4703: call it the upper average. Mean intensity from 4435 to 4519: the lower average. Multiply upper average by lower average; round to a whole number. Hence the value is 542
